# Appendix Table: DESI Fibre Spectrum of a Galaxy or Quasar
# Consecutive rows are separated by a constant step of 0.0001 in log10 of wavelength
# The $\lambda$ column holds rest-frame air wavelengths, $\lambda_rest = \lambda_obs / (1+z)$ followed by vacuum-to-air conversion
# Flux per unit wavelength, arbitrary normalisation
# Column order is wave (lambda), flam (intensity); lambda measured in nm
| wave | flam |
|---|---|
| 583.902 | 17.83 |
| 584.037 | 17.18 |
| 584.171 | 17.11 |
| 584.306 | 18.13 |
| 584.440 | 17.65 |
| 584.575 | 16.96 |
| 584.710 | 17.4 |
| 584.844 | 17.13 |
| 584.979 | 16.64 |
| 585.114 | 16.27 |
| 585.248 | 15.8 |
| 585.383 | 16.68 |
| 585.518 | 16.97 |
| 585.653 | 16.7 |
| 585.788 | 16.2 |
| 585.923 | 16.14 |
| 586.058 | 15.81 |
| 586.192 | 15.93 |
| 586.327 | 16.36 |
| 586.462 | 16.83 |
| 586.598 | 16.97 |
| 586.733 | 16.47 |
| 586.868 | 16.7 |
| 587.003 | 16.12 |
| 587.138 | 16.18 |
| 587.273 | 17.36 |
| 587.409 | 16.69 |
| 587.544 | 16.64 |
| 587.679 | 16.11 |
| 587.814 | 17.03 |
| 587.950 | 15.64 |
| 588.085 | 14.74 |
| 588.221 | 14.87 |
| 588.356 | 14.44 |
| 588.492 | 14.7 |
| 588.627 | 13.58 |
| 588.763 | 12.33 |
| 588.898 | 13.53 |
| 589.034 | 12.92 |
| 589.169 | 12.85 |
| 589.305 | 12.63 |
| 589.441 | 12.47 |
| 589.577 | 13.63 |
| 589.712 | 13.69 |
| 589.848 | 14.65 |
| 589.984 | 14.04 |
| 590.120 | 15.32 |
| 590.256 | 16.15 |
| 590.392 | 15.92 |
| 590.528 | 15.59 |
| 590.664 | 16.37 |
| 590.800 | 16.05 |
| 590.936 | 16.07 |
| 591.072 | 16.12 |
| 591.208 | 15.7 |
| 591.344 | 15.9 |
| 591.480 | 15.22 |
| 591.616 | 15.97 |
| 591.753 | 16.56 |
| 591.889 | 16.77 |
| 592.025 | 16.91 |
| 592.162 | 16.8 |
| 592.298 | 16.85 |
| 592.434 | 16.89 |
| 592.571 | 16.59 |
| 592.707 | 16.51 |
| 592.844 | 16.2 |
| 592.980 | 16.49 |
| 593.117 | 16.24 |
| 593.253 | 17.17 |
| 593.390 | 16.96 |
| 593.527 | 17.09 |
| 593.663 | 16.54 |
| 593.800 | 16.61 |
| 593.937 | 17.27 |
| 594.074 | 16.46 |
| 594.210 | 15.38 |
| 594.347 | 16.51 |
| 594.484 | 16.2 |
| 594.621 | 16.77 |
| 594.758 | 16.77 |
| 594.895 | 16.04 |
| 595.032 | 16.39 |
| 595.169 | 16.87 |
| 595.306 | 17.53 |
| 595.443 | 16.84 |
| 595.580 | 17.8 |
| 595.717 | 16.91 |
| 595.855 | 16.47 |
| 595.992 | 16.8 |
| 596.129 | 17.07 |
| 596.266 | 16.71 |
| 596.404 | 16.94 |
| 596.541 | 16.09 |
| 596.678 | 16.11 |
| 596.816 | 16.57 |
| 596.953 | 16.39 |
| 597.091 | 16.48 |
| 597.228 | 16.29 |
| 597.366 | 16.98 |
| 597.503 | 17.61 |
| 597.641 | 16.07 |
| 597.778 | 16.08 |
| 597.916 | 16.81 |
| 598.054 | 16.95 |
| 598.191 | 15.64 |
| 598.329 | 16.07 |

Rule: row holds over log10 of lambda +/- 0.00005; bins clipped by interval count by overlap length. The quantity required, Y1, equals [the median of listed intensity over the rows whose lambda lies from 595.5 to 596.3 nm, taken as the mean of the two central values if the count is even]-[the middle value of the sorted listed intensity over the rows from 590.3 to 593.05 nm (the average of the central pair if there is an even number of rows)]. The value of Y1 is 0.57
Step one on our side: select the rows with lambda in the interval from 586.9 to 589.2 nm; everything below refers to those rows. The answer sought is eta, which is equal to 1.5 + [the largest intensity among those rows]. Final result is 18.86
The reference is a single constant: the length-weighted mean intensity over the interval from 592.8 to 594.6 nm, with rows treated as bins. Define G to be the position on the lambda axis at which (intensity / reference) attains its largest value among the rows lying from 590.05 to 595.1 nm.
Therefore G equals 593.937 nm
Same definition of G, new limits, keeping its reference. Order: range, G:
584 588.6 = 584.306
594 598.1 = 595.580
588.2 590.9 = 590.664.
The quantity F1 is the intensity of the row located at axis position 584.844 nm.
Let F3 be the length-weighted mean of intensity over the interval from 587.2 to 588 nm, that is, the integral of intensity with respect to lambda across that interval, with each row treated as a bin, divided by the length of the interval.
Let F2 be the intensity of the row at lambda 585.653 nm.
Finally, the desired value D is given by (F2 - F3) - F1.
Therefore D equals -17.0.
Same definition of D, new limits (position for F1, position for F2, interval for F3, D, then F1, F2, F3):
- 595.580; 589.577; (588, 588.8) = -18.4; 17.8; 13.63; 14.2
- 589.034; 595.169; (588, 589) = -10.1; 12.92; 16.87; 14.0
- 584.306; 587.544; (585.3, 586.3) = -17.8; 18.13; 16.64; 16.3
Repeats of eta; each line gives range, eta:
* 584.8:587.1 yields 18.63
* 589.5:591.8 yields 18.06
